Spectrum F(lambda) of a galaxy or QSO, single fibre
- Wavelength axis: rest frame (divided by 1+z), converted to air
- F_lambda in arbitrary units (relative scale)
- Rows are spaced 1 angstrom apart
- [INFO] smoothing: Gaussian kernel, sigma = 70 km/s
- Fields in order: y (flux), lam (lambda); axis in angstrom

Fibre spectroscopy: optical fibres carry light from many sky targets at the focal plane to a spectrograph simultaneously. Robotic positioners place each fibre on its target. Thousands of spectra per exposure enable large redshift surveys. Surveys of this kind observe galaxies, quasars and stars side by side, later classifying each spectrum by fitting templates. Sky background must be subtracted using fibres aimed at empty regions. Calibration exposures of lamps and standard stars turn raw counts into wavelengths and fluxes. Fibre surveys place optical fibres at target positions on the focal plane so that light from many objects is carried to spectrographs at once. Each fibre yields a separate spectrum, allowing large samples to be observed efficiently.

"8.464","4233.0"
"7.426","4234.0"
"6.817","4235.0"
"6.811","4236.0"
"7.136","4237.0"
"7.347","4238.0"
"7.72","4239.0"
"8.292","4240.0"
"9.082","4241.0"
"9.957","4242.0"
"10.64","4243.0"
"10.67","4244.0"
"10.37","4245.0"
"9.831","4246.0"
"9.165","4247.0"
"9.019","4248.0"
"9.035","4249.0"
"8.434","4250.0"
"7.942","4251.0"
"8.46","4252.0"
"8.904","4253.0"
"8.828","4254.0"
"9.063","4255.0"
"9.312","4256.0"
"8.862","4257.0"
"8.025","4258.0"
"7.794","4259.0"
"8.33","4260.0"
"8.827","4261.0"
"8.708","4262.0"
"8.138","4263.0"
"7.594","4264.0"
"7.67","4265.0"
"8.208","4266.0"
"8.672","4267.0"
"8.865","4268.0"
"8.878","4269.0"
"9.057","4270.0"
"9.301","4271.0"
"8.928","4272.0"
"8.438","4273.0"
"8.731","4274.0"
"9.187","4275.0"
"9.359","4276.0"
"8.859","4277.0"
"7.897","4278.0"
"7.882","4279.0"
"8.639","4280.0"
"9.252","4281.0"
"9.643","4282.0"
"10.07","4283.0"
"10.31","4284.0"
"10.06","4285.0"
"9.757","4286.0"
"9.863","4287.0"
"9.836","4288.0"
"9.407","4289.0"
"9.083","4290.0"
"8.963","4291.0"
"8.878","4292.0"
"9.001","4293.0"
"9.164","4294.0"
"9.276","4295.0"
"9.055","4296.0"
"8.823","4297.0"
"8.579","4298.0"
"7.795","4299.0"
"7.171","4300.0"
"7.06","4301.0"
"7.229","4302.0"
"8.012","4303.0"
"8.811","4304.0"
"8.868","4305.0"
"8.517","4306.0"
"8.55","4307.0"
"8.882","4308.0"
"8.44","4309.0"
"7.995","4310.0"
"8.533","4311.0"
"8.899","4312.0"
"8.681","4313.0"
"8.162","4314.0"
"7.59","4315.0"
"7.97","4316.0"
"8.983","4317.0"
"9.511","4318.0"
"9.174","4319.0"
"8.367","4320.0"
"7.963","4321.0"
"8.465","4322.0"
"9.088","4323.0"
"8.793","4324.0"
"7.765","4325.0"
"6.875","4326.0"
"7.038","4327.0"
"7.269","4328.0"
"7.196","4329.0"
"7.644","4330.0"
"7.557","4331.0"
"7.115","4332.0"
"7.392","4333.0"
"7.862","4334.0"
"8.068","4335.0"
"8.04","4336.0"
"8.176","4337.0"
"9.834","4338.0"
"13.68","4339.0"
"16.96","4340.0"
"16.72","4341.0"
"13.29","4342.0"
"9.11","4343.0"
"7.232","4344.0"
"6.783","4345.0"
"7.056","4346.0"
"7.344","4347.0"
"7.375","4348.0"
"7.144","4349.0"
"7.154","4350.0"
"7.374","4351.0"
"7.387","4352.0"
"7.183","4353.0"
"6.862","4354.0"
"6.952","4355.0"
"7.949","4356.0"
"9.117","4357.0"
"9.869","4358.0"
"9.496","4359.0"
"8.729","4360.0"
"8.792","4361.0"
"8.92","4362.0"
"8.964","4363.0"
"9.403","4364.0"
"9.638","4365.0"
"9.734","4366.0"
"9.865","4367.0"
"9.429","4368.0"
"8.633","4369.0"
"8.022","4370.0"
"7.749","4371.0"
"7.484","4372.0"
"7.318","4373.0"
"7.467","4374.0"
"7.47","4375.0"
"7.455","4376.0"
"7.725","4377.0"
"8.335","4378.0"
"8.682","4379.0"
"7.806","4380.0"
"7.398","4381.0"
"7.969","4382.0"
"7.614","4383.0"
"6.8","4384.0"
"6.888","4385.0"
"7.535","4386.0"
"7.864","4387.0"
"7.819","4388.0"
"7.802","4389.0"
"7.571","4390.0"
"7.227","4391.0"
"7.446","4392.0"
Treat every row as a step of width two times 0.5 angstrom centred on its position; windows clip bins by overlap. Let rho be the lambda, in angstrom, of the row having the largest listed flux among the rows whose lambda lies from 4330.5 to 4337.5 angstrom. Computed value 4337.0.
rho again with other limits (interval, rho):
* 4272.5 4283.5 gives 4283.0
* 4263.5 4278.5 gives 4276.0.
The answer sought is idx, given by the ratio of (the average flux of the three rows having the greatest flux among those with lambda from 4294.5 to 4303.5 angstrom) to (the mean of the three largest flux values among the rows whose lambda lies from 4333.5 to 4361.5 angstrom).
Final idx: 0.57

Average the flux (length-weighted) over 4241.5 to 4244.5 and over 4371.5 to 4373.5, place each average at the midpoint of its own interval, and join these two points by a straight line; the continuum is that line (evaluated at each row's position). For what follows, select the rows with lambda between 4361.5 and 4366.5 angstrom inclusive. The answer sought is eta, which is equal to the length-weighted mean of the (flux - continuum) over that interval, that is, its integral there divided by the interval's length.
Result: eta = 1.7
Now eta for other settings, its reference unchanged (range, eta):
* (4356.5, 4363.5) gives 1.4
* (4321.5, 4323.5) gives 0.2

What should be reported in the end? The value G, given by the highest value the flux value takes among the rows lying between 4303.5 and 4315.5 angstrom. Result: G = 8.899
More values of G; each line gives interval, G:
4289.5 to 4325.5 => 9.511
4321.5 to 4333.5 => 9.088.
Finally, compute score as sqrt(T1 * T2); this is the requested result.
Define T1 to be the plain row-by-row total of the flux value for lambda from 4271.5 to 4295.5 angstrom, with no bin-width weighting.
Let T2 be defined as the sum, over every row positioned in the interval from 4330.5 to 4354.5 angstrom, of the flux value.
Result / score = 217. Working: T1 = 220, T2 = 213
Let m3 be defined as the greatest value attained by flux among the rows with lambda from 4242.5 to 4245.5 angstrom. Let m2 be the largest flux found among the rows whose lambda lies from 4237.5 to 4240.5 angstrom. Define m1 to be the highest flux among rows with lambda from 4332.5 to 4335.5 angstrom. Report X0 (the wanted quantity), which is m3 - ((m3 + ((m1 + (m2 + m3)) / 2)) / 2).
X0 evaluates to -1.4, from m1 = 8.068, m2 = 8.292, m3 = 10.67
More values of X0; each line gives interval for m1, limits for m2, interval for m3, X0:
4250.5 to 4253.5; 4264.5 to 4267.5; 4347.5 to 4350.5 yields -2.6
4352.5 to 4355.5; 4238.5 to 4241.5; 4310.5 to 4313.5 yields -1.8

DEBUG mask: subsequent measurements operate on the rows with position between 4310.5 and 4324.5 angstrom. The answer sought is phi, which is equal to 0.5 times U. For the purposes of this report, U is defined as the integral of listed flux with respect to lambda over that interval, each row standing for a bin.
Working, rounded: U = 120.2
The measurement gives 60.1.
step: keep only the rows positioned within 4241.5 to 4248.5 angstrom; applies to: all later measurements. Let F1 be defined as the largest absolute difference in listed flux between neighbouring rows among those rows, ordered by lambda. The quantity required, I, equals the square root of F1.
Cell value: 0.83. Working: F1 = 0.68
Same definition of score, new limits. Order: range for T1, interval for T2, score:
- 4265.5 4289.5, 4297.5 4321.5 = 209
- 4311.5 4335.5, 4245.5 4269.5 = 200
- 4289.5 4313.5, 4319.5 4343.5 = 212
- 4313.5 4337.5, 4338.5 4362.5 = 205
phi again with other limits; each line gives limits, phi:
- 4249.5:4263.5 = 59.8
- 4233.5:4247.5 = 60.6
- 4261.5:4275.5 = 60.2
